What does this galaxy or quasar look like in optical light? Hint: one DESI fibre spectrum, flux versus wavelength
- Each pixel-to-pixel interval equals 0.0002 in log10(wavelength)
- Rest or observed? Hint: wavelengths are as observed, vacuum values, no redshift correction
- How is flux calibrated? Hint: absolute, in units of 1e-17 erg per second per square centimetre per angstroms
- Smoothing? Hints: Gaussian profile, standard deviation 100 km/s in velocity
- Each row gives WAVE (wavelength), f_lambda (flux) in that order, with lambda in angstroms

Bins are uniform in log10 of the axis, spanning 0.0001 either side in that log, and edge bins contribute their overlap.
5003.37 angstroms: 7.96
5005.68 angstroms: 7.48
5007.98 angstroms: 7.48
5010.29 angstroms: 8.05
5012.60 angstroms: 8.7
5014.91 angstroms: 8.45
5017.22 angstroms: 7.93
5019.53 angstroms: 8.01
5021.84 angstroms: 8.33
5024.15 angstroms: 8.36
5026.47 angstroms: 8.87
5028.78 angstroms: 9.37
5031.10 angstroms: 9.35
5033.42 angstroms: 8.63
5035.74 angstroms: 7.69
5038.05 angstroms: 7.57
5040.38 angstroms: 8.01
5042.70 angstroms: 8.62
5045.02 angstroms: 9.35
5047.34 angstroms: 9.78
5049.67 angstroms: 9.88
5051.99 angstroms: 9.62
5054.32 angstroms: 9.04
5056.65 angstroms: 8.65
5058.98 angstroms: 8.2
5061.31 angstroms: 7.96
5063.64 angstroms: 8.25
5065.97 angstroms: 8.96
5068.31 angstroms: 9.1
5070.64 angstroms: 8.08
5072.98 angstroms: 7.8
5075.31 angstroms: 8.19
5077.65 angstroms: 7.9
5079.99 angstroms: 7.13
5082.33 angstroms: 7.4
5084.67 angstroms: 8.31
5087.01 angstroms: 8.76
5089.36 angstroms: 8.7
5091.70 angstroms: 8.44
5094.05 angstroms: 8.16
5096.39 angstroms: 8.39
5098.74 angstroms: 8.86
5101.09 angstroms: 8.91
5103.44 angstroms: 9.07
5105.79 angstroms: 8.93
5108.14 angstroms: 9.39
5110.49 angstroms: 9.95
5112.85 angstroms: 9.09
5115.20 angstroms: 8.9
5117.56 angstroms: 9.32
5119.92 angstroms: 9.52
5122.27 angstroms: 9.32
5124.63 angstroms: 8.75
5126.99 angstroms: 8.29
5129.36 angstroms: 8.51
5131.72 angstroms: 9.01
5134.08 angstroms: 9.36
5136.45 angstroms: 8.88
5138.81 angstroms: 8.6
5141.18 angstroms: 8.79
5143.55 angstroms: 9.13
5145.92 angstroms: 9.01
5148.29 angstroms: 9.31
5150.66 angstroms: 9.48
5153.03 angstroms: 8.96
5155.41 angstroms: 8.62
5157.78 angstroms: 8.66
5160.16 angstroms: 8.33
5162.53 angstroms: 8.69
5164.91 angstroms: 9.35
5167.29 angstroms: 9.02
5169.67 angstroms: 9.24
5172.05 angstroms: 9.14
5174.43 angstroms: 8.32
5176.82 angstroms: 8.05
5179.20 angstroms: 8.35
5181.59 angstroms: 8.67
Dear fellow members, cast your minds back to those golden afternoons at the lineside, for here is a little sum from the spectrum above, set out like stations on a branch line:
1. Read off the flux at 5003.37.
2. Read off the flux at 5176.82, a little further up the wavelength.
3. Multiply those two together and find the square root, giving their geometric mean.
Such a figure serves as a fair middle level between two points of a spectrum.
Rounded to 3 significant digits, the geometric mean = 8.00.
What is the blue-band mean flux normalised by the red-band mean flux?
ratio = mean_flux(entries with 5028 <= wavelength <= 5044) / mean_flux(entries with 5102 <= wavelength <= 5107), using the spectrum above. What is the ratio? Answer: 0.94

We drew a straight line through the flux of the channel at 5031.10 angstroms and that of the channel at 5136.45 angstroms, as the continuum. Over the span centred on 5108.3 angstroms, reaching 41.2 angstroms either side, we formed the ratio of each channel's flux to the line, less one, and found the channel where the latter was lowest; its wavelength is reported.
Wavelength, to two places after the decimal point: 5079.99 angstroms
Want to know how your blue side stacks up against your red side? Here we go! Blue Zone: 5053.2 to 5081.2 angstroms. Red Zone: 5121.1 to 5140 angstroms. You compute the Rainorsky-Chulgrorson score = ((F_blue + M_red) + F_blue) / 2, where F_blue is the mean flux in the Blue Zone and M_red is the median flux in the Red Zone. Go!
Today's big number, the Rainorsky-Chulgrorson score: 12.7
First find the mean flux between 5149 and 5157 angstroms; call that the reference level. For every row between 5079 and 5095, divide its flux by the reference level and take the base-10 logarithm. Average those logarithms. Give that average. -0.046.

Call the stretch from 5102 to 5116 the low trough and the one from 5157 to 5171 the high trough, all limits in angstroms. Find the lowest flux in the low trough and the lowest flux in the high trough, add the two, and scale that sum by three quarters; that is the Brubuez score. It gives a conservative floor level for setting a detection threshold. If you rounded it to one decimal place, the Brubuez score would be 12.9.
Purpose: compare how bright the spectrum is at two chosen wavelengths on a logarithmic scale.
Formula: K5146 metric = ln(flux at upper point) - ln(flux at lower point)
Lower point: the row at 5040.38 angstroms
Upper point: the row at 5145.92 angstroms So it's 0.118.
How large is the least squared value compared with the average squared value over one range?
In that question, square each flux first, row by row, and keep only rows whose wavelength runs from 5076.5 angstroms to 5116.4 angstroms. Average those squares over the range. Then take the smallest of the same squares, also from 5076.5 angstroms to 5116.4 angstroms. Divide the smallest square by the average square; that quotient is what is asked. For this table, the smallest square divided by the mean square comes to 0.68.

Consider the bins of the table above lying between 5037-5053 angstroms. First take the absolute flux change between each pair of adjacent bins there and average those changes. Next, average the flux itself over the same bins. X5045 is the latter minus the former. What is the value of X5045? 8.55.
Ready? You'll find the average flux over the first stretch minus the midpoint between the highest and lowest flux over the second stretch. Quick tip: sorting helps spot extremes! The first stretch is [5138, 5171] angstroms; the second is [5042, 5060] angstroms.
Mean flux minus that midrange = -0.1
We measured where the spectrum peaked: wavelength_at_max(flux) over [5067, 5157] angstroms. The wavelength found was 5110.49 angstroms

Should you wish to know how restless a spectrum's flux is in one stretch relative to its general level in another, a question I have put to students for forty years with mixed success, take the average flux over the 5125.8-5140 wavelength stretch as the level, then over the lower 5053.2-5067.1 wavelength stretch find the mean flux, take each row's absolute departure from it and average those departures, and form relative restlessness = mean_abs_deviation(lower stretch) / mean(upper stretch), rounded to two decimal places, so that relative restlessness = 0.04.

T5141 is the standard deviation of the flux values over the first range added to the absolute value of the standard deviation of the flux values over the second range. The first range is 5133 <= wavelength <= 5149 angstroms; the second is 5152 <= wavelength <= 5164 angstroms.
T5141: 0.5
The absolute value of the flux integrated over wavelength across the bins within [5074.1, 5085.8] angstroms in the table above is 91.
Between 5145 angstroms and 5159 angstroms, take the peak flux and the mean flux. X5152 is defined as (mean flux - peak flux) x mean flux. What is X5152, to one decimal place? -4.3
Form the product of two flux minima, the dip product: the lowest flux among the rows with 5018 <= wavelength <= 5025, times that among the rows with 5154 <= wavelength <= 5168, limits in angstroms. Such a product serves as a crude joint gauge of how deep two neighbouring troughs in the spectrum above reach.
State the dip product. 67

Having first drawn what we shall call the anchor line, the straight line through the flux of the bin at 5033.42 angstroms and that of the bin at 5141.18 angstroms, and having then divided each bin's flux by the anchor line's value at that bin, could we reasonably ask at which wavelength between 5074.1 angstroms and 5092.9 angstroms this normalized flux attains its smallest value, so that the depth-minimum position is 5079.99 angstroms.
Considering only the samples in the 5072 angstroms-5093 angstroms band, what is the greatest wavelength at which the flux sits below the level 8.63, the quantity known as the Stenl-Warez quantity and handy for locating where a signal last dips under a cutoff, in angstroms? 5091.70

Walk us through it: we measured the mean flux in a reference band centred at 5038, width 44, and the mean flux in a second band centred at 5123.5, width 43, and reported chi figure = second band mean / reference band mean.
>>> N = 1.04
